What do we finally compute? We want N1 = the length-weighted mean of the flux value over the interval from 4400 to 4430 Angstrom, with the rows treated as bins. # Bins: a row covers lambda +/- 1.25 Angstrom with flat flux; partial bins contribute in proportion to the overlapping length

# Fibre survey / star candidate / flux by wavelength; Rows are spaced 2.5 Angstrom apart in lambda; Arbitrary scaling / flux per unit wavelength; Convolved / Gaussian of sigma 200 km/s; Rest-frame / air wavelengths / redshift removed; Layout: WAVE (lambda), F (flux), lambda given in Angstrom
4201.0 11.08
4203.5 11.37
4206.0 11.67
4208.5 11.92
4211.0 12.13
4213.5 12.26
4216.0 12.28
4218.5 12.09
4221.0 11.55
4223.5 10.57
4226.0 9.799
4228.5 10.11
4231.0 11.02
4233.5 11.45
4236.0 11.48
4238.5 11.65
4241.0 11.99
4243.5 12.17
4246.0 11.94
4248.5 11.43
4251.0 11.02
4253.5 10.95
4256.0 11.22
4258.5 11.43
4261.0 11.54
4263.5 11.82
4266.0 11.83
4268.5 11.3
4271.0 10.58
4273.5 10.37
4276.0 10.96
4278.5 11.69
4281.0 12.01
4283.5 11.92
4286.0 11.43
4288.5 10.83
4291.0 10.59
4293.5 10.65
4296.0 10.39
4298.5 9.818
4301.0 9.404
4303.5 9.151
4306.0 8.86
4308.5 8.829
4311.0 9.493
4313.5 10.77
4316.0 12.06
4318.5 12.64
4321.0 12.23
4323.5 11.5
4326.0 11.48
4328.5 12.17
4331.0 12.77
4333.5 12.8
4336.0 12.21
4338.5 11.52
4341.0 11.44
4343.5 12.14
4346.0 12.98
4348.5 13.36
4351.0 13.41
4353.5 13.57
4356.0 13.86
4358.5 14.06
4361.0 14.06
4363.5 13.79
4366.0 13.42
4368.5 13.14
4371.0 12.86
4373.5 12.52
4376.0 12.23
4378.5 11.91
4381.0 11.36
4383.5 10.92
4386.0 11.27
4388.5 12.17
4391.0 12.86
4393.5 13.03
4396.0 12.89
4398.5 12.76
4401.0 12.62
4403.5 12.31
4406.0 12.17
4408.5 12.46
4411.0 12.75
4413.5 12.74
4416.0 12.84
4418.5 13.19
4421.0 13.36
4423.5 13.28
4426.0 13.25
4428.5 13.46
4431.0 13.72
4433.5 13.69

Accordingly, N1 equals 12.9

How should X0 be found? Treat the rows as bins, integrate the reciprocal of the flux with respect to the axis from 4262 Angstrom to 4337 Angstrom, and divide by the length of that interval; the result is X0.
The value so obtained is 0.091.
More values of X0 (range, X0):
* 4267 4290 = 0.089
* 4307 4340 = 0.088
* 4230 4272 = 0.087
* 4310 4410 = 0.081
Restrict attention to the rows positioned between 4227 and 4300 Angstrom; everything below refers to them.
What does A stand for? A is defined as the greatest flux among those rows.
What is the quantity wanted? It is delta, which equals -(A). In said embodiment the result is -12.2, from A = 12.17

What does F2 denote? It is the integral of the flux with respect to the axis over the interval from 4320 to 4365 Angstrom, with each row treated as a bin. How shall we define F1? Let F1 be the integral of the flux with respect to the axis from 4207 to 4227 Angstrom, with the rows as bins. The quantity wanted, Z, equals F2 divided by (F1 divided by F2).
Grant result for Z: 1419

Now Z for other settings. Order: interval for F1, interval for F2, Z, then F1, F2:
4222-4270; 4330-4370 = 501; 542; 521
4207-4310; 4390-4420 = 128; 1141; 382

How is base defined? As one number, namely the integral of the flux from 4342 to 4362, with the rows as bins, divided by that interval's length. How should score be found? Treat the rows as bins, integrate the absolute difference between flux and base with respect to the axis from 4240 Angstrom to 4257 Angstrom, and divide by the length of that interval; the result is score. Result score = 1.9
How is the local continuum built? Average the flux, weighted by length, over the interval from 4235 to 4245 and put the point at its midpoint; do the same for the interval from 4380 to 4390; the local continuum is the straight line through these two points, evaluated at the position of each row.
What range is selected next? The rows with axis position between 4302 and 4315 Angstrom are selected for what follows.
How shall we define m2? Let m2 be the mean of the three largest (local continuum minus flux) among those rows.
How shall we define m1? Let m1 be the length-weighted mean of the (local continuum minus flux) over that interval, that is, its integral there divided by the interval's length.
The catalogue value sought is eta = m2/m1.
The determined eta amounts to 1.2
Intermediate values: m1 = 2.2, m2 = 2.7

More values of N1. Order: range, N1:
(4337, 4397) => 12.7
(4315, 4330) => 12.0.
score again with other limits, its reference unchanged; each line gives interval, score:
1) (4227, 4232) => 2.9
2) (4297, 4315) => 3.9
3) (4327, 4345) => 1.2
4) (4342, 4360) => 0.5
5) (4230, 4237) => 2.1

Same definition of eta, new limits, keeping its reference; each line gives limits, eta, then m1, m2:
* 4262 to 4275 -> 1.7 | 0.6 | 1.0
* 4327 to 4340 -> 0.6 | -0.7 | -0.4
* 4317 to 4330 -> 0.3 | -0.4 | -0.1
